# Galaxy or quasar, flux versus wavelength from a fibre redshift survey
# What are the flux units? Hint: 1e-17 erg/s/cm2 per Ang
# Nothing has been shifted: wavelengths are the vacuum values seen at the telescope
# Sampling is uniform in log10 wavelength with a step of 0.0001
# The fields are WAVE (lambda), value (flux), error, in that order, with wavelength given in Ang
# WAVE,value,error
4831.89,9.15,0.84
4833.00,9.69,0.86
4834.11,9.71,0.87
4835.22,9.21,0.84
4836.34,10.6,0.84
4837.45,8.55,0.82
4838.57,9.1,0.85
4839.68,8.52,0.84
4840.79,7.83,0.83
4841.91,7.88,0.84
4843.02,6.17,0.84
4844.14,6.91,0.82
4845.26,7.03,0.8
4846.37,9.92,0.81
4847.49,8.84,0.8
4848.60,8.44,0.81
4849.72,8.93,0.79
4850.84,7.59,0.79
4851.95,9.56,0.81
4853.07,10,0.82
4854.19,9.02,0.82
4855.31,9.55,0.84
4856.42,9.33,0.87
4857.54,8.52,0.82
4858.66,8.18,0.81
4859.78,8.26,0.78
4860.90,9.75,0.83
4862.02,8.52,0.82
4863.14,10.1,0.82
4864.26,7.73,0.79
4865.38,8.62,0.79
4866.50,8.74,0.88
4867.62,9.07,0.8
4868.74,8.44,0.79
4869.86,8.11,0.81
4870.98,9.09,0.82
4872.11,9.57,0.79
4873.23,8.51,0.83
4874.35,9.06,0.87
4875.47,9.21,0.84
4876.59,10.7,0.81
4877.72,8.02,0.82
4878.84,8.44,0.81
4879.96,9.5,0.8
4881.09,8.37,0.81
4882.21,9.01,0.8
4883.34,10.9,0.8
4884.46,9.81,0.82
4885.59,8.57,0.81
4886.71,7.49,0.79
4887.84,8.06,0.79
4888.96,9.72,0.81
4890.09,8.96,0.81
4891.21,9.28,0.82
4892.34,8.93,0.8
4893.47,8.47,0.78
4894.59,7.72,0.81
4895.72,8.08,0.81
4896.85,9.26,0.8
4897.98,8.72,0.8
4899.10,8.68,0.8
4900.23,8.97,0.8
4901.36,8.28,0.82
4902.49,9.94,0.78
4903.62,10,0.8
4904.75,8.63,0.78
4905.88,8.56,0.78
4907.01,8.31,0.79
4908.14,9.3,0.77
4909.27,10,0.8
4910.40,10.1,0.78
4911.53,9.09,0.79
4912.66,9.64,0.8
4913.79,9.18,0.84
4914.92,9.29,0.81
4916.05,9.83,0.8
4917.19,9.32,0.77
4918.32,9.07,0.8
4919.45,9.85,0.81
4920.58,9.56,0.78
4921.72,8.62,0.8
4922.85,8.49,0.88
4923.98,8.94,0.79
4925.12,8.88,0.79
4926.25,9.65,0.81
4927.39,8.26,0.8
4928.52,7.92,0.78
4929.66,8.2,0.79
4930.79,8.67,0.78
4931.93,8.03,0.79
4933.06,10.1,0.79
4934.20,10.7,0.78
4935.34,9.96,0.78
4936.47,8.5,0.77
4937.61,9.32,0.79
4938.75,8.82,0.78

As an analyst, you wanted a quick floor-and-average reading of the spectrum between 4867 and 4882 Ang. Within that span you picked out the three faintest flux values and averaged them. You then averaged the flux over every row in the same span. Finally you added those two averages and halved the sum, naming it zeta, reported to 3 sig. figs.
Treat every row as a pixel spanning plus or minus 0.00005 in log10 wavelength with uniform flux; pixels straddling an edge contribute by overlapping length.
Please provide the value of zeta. 8.55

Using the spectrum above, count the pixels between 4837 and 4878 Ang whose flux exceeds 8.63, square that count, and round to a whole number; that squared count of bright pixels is 324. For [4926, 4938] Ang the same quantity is 36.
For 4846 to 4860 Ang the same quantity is 64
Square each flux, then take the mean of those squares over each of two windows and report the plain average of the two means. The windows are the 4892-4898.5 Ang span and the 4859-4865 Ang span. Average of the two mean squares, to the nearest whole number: 76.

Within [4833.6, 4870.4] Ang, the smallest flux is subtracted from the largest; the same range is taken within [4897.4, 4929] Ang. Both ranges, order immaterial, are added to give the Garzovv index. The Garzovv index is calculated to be 6.6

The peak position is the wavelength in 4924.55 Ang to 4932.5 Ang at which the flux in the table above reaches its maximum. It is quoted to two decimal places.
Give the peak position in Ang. 4926.25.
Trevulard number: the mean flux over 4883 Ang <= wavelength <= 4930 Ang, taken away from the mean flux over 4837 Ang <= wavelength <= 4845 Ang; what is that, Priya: -1.2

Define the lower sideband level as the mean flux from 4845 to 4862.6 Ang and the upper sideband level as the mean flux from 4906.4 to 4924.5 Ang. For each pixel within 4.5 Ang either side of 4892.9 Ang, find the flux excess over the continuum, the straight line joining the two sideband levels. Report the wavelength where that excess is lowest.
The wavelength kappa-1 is 4894.59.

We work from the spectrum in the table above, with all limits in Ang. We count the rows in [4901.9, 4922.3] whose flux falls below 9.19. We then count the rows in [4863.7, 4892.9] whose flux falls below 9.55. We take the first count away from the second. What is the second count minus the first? 14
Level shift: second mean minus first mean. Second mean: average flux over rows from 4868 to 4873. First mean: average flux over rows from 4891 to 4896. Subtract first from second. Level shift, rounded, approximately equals 0.3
